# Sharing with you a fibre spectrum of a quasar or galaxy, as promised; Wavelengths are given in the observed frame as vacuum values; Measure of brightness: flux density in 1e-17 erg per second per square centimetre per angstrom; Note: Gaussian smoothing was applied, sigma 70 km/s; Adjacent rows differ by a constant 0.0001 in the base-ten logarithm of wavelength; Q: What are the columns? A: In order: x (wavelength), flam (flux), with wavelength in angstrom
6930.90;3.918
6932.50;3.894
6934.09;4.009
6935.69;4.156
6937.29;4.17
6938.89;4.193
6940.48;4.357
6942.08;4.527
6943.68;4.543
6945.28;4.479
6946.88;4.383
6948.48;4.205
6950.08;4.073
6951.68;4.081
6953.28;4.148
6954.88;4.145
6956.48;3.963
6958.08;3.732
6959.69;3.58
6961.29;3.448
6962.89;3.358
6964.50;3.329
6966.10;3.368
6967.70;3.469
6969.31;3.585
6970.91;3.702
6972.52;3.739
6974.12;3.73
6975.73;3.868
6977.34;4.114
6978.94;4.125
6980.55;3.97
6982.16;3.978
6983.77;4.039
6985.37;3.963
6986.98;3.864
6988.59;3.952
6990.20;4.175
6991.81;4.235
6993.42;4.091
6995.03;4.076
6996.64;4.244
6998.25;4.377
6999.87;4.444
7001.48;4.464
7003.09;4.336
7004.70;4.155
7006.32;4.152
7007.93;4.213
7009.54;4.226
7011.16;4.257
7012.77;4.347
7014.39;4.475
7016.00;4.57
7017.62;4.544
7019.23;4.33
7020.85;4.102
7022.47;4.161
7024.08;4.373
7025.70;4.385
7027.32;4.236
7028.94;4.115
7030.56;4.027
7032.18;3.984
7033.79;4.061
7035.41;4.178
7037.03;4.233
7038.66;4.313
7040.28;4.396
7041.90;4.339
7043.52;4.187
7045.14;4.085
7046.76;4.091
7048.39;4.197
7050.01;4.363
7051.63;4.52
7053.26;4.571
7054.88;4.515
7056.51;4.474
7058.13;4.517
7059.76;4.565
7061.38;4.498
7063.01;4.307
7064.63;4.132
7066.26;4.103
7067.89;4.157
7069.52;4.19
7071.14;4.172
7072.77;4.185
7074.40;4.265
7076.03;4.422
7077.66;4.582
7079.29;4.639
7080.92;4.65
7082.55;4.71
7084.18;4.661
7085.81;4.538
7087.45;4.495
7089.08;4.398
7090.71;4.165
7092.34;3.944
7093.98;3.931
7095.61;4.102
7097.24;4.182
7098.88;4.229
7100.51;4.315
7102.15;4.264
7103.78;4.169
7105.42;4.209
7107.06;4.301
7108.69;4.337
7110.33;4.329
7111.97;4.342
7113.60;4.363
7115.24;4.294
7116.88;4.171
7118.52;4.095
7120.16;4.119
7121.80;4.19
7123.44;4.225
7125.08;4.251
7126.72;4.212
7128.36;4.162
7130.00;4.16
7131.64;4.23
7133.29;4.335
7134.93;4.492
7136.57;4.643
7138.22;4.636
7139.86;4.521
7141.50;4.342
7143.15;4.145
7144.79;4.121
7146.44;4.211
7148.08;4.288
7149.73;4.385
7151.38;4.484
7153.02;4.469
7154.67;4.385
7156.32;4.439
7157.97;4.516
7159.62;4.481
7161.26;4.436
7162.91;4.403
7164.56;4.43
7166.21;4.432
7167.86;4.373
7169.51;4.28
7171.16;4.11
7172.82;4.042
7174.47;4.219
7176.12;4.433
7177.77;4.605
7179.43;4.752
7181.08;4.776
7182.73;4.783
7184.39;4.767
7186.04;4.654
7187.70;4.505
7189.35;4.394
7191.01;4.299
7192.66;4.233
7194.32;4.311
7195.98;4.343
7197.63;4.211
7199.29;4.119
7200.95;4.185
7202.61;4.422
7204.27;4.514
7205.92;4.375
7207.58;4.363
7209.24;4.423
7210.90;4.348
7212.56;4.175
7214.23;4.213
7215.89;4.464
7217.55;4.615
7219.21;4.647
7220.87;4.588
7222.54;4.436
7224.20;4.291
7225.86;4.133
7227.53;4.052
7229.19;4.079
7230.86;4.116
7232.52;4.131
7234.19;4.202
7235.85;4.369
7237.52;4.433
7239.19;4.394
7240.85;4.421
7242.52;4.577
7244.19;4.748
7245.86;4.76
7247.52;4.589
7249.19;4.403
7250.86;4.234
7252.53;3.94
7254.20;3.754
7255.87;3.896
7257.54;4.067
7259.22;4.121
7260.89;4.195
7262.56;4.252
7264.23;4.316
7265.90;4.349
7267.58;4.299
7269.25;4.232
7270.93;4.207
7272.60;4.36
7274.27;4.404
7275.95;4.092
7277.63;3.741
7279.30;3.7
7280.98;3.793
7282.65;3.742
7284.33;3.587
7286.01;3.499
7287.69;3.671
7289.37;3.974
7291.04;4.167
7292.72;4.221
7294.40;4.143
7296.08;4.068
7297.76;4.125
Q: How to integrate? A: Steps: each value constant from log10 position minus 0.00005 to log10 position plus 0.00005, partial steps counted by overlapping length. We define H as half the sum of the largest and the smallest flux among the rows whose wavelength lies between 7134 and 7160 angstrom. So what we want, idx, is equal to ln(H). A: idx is 1.48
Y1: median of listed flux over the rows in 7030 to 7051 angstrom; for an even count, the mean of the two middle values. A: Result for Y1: 4.2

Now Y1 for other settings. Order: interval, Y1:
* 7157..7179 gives 4.4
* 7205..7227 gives 4.4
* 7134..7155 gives 4.4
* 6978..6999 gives 4.1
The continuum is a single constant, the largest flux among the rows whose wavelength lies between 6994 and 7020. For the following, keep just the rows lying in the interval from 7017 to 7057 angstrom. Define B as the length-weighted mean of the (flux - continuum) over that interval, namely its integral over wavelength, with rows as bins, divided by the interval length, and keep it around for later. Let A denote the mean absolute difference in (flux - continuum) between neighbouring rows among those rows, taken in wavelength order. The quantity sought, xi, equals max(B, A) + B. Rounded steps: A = 0.101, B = -0.30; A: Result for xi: -0.20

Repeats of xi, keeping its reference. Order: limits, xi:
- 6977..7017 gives -0.29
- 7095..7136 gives -0.26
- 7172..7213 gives -0.05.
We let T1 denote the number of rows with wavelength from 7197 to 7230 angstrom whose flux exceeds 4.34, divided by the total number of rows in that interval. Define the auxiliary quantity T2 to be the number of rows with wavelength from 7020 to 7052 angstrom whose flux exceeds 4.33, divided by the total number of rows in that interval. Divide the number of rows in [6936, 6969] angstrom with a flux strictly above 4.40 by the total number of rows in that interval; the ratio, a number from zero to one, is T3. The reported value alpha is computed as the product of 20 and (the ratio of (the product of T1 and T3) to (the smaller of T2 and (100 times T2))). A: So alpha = 5.5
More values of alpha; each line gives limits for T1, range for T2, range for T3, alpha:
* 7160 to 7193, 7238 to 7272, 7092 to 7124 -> 0.0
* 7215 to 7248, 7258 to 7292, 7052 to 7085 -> 52.0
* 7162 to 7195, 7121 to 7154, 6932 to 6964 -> 4.3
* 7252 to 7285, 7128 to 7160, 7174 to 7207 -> 2.3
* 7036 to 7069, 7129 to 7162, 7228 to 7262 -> 4.5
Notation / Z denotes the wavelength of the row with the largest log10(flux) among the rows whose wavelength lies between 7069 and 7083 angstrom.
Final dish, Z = 7082.55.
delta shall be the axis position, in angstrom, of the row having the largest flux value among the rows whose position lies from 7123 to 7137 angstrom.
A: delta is 7136.57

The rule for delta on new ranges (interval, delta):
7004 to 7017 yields 7016.00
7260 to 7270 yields 7265.90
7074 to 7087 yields 7082.55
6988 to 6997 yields 6996.64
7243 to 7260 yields 7245.86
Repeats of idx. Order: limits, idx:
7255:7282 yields 1.40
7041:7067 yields 1.47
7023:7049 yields 1.43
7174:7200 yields 1.49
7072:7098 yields 1.46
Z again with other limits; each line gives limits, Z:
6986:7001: 6999.87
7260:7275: 7274.27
